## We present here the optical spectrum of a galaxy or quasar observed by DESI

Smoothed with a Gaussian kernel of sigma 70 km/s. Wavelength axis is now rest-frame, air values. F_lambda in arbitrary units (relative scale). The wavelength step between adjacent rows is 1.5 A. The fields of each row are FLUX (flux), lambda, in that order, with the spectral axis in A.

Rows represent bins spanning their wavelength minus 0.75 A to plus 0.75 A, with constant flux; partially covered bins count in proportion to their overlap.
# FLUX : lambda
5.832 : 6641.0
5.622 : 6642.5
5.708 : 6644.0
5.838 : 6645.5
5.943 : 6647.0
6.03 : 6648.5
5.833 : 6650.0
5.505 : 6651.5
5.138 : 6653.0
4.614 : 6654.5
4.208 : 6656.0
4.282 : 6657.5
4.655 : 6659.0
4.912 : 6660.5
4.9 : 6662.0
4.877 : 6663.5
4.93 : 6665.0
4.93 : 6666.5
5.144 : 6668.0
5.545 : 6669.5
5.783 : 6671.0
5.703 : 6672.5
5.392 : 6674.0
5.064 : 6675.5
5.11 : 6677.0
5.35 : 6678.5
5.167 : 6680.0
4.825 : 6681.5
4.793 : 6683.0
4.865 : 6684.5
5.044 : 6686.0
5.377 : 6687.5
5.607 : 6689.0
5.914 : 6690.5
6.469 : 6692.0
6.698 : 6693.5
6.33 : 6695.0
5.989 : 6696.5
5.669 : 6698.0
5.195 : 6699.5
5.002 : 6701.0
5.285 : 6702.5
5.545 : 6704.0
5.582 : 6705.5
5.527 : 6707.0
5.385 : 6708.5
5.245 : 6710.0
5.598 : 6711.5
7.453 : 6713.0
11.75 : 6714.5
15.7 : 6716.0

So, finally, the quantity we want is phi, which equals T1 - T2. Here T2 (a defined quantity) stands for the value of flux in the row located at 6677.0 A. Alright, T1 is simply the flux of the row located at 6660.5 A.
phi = -0.2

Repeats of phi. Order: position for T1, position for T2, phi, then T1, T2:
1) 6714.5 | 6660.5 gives 6.8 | 11.75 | 4.912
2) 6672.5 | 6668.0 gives 0.6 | 5.703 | 5.144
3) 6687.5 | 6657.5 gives 1.1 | 5.377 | 4.282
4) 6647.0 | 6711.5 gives 0.3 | 5.943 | 5.598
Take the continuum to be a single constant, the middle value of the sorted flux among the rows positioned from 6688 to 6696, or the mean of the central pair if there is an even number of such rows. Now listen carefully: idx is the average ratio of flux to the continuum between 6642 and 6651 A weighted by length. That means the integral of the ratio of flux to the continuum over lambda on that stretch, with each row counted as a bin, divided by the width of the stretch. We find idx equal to 0.92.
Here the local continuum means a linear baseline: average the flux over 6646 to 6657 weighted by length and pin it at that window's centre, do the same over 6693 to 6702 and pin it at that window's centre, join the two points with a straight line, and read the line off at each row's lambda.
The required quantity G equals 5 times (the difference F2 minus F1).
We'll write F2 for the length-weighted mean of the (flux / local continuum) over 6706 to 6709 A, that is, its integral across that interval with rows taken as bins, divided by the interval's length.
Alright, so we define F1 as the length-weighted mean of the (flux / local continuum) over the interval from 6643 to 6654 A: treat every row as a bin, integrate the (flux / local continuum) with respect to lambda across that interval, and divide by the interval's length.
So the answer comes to -0.7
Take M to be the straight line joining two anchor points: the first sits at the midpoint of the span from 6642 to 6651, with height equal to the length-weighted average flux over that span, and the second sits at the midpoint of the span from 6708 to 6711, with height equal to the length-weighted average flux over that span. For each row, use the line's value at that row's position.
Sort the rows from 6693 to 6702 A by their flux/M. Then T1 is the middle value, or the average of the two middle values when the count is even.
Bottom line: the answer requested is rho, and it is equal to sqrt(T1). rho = 1.04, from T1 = 1.07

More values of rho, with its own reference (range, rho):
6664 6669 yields 0.93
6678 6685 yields 0.94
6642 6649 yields 1.00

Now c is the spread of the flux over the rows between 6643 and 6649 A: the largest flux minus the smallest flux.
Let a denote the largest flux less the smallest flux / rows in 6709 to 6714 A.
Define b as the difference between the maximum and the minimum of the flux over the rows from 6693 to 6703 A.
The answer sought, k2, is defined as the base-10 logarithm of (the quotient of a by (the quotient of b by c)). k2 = -0.38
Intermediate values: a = 2.2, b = 1.70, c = 0.3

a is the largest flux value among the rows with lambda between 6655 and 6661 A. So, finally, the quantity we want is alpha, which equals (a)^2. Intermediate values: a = 4.912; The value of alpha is 24.1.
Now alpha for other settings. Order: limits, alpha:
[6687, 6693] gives 41.8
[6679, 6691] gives 35.0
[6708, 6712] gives 31.3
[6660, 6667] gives 24.3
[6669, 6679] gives 33.4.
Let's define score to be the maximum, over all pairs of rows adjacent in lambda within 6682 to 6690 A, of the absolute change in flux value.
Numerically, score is 0.33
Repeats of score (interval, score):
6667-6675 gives 0.40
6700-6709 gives 0.28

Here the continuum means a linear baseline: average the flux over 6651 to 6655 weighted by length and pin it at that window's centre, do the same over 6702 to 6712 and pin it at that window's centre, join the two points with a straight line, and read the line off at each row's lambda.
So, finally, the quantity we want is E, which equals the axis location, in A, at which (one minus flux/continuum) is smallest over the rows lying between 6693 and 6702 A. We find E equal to 6693.5 A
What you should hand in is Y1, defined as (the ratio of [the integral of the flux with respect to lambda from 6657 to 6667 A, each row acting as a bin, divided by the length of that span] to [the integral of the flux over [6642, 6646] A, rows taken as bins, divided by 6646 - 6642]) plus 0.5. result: 1.34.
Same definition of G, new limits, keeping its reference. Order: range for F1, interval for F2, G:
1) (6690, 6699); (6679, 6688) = -0.9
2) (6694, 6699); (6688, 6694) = 0.2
